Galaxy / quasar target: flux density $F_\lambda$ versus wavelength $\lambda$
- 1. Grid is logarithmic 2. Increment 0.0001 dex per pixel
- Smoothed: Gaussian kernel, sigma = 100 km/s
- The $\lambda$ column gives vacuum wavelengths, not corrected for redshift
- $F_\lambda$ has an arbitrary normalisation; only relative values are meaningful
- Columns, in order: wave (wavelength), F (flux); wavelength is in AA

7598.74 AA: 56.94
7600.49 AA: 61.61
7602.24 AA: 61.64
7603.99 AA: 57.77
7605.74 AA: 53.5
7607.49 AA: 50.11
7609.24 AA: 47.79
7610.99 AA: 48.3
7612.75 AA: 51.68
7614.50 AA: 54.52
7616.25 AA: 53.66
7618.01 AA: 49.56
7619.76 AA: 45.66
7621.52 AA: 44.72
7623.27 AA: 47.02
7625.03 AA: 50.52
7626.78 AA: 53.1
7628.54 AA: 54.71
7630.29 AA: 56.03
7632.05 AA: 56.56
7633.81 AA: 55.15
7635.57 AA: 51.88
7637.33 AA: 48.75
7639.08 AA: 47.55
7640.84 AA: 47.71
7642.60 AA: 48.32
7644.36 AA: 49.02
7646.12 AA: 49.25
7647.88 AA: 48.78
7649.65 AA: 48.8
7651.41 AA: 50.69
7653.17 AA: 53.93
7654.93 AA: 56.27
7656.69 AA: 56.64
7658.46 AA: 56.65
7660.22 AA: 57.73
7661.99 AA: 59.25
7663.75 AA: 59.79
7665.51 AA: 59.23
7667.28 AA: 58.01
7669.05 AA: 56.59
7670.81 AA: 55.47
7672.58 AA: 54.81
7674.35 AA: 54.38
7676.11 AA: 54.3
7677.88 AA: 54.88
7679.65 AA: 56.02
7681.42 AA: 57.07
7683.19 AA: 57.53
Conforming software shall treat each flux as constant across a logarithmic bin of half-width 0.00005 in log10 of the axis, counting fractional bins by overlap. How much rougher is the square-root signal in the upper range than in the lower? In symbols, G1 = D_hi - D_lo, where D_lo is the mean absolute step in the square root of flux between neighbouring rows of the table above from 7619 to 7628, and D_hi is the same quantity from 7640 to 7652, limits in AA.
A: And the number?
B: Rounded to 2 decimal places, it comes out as -0.12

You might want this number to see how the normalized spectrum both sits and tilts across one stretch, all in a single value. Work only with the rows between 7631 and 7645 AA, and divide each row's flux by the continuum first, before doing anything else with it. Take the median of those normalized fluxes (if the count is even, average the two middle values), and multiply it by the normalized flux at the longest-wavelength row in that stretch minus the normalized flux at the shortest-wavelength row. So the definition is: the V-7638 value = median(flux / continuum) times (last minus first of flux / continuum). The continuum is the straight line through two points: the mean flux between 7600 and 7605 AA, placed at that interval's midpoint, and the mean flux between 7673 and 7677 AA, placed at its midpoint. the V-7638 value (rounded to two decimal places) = -0.10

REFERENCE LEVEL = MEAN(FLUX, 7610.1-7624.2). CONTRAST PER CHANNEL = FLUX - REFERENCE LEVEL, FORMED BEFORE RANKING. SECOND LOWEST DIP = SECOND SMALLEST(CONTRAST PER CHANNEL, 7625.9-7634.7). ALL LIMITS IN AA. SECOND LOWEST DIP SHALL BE 5.3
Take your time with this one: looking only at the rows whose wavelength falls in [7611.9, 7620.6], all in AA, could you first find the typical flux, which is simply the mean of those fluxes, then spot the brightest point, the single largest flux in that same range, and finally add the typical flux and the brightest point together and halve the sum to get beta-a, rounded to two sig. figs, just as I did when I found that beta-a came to 53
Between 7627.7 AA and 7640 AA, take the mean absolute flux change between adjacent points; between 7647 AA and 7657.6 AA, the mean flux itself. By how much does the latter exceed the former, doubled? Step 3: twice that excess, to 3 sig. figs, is 101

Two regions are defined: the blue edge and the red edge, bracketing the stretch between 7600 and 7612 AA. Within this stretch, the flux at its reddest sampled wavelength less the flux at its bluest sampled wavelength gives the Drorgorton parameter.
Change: -13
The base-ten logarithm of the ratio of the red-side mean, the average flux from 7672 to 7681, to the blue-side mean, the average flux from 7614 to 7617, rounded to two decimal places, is 0.01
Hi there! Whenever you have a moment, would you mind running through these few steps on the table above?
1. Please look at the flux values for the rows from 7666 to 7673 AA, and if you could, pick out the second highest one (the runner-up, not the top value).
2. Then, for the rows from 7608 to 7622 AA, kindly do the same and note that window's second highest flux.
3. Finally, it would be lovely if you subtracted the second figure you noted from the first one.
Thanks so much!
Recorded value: 2.9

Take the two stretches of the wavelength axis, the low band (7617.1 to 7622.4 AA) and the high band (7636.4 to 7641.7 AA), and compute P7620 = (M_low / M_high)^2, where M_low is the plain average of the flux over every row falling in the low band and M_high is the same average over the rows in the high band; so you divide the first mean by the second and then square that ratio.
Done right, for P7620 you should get 0.94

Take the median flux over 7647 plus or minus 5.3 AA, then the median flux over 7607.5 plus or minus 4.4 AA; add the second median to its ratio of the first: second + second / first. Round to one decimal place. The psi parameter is 51.1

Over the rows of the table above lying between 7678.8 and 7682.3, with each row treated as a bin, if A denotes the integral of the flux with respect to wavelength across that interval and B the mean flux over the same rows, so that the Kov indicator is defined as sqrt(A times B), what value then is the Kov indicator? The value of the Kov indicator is 106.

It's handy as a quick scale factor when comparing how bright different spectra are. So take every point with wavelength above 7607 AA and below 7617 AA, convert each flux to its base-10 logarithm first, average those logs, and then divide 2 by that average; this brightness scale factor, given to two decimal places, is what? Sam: 1.17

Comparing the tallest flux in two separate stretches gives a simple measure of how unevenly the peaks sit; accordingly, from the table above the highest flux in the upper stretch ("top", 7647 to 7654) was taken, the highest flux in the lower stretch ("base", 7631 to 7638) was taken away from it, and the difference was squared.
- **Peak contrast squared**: 7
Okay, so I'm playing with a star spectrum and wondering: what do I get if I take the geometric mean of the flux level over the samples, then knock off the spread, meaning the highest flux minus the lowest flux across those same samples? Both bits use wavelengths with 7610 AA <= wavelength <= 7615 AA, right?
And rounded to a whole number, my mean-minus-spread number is 45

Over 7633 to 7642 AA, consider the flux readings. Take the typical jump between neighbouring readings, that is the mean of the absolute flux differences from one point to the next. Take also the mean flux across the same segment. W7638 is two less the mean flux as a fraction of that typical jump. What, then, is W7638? -24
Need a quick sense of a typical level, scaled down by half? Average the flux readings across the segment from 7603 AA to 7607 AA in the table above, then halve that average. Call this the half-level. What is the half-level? 28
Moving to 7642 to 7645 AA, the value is 24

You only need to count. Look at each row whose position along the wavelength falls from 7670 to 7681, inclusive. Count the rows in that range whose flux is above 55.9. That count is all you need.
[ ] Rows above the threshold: 1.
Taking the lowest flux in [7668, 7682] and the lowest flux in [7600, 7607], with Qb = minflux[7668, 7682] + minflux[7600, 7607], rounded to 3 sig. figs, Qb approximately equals 108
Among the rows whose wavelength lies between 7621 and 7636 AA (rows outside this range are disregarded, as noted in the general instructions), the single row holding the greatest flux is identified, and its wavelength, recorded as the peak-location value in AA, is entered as 7632.05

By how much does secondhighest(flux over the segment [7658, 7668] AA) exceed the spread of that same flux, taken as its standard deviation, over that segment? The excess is 58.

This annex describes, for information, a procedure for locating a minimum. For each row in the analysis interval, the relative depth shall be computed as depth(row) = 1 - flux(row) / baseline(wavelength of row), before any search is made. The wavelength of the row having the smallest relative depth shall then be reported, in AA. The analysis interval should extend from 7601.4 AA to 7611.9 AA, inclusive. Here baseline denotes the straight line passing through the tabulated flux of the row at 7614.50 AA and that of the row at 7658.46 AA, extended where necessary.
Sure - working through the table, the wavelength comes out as 7602.24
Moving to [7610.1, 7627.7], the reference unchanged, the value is 7614.50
